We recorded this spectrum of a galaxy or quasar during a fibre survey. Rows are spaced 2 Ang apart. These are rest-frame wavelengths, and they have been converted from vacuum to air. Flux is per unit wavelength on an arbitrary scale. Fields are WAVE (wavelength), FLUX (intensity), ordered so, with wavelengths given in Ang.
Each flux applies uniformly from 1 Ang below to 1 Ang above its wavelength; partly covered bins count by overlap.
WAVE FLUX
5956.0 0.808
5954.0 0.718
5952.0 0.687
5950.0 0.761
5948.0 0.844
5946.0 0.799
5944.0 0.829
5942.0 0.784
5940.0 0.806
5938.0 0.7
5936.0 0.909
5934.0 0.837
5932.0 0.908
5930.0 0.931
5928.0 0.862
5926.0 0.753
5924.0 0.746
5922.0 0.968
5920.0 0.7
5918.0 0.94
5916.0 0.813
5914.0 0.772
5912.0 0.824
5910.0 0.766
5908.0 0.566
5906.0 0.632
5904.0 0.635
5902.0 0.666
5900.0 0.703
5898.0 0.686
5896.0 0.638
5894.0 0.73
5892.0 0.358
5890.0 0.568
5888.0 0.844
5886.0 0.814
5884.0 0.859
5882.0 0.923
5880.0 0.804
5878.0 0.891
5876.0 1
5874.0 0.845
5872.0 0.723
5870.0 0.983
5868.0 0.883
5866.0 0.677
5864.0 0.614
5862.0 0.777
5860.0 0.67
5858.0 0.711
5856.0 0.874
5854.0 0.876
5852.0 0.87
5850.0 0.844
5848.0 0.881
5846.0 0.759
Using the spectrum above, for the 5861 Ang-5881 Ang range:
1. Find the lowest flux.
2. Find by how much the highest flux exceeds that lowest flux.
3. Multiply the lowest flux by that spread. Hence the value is 0.237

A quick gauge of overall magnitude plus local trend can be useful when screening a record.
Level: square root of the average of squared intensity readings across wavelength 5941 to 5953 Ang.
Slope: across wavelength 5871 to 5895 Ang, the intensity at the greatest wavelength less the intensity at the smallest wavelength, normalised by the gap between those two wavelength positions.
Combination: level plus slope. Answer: 0.786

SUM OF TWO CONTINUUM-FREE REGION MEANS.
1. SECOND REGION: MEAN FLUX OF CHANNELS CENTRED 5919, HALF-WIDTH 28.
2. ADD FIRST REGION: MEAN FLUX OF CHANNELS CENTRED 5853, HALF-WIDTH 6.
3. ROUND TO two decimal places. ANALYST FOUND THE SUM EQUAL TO 1.60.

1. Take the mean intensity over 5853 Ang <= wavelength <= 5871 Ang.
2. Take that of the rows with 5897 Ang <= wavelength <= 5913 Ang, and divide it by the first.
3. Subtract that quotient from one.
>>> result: 0.13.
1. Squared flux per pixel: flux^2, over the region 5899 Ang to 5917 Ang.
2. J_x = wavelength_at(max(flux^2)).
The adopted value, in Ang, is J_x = 5912.0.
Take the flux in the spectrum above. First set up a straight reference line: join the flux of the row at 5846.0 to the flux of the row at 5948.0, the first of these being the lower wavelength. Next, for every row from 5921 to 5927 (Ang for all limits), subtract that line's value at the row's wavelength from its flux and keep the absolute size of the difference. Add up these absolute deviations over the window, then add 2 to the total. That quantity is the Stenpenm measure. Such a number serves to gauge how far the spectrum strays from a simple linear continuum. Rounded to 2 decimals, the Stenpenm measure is 2.30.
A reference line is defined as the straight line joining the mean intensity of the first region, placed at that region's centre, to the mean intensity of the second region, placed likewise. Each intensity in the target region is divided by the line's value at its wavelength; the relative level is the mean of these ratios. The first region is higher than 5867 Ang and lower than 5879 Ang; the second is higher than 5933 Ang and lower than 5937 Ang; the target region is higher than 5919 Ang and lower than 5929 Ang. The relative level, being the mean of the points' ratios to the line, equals 0.920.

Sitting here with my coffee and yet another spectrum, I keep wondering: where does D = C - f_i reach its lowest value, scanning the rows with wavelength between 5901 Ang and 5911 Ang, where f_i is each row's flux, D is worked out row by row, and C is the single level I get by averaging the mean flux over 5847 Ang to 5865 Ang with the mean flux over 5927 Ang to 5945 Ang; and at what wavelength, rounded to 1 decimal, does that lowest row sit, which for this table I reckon 5910.0 Ang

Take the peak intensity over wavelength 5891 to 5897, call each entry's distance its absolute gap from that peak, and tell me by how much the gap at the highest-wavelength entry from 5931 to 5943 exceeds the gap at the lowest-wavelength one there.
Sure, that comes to -0.12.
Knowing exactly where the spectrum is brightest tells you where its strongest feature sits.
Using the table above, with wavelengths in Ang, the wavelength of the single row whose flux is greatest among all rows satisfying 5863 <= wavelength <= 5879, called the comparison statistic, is 5876.0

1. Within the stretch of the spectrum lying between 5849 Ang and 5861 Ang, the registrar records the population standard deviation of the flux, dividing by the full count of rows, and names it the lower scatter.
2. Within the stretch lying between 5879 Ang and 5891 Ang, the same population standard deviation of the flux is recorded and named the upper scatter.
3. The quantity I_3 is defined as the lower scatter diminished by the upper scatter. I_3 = -0.027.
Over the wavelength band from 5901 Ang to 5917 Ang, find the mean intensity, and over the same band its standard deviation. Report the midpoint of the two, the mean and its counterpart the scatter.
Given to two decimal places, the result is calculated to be 0.40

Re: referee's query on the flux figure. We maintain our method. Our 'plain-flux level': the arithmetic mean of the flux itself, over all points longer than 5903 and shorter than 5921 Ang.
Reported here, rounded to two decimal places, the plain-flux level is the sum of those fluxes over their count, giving 0.74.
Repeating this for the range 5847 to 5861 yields 0.82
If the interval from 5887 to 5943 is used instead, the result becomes 0.75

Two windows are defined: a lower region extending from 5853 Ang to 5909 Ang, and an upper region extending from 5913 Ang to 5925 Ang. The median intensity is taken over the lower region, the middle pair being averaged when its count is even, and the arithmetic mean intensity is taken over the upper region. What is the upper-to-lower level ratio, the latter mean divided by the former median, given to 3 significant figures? 1.13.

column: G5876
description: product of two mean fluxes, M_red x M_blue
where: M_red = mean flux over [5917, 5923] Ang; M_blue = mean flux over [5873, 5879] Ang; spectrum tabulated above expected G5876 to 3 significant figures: 0.793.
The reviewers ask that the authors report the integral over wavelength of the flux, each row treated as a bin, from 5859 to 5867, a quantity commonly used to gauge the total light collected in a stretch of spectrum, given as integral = 5.5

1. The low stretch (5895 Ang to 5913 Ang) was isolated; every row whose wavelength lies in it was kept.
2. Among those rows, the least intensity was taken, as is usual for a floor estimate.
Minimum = 0.566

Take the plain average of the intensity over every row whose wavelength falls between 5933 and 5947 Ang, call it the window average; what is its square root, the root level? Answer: 0.90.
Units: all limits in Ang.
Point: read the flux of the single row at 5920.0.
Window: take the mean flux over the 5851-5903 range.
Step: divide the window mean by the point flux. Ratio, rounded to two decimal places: 1.10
